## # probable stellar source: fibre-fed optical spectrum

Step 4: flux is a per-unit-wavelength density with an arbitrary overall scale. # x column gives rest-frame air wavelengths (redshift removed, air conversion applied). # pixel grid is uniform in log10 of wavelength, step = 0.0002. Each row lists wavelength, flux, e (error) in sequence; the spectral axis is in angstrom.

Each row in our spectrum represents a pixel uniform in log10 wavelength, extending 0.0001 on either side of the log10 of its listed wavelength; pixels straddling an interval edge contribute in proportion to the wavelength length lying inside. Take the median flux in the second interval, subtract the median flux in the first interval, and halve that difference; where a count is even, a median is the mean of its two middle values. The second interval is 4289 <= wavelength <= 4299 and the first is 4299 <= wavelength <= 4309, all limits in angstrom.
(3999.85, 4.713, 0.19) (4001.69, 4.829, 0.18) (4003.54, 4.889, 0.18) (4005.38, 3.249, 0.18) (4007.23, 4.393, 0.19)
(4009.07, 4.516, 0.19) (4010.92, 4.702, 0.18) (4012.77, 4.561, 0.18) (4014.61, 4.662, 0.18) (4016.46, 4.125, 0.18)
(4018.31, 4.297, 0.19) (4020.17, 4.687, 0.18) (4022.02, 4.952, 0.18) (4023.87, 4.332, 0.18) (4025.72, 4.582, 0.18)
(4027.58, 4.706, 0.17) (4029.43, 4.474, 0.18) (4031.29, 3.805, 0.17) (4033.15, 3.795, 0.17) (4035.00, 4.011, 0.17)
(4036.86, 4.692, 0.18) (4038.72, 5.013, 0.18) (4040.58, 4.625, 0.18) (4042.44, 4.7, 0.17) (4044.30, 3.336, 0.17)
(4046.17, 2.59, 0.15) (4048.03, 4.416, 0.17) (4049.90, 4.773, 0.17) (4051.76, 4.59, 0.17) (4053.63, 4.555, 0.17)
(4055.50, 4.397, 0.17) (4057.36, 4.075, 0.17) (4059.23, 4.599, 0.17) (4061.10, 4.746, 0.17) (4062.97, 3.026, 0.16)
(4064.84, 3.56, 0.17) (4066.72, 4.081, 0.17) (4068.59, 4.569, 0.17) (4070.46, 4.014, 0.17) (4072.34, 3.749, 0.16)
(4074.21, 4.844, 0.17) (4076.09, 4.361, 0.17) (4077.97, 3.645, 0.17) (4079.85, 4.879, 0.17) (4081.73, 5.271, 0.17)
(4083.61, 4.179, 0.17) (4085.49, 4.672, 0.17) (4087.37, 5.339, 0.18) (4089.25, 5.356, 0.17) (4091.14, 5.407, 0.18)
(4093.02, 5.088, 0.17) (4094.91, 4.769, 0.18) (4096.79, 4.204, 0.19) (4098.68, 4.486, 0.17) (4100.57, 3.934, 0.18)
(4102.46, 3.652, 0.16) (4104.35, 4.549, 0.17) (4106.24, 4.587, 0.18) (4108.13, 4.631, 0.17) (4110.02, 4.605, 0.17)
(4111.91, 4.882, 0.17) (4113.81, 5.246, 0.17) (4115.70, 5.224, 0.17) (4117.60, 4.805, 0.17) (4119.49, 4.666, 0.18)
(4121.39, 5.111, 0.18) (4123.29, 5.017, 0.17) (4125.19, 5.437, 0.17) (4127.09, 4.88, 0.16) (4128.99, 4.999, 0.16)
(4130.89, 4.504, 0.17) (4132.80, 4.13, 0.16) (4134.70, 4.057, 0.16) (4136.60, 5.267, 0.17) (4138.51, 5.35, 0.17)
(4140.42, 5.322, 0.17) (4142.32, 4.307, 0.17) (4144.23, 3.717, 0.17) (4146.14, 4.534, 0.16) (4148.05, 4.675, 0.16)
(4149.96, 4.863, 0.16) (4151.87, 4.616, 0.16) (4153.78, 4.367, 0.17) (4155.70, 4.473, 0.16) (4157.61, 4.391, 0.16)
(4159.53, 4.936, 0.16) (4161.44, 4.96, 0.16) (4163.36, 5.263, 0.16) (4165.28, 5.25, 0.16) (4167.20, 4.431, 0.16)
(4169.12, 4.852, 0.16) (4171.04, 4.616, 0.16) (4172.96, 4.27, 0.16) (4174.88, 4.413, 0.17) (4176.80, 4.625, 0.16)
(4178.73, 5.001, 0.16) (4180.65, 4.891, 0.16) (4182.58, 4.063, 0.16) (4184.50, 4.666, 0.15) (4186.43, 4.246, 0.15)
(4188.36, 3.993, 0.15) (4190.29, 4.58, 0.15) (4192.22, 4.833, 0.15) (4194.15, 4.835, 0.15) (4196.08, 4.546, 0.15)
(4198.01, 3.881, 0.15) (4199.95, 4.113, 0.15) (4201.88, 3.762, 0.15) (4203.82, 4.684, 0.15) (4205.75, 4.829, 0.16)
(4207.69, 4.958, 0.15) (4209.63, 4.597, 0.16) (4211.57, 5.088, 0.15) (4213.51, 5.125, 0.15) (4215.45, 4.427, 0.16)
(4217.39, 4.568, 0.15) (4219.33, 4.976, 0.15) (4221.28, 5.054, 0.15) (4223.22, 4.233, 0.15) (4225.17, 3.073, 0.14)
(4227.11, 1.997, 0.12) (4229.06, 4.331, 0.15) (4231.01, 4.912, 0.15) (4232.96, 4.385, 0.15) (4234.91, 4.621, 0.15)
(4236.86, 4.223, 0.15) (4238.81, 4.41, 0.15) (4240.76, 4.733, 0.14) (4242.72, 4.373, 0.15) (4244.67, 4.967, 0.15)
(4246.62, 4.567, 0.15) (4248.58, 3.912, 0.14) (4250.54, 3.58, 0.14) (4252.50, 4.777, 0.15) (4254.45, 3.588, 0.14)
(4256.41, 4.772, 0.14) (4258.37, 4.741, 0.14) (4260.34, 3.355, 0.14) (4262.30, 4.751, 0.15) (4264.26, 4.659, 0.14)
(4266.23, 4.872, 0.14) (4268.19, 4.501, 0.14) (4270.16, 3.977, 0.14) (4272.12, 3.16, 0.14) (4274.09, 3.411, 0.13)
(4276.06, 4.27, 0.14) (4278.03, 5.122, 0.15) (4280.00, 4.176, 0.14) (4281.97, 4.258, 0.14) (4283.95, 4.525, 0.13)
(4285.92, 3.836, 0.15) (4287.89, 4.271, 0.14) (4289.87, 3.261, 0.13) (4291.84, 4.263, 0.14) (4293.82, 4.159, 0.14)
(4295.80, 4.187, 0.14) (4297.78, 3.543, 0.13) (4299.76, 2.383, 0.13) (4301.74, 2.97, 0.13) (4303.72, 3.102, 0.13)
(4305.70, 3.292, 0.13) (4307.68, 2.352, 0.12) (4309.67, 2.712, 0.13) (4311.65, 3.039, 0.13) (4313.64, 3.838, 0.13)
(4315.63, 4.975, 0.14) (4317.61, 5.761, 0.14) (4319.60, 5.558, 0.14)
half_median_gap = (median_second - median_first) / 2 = 0.6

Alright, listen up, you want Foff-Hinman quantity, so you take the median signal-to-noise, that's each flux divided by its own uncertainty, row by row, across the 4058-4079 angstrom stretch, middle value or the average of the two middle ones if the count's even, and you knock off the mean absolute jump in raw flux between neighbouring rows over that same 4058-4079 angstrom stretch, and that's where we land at 23.4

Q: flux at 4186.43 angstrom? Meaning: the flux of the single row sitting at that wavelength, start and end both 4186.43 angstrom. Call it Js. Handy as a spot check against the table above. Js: 4.246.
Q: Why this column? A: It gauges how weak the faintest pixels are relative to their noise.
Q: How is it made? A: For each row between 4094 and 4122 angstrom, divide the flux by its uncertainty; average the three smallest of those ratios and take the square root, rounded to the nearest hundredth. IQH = 4.72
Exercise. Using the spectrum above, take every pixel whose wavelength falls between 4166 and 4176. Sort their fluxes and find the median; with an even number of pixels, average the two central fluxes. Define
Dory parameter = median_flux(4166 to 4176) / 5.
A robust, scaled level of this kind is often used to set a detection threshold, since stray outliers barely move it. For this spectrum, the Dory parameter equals 0.89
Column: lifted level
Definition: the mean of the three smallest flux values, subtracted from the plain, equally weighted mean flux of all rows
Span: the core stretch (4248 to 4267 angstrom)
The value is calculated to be 0.79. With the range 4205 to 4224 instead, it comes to 0.38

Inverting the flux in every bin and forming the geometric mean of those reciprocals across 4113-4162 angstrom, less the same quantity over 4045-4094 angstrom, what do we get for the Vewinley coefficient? -0.02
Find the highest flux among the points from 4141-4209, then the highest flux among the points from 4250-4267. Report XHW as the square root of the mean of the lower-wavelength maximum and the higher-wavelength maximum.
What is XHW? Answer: 2.25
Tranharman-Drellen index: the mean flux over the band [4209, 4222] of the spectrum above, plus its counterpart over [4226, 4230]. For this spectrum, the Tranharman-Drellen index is 8.0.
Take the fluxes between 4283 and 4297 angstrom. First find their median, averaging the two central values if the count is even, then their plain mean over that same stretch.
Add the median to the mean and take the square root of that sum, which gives 2.87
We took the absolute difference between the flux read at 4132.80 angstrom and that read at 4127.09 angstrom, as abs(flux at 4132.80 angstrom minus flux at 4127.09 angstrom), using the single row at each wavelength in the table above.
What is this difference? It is 0.75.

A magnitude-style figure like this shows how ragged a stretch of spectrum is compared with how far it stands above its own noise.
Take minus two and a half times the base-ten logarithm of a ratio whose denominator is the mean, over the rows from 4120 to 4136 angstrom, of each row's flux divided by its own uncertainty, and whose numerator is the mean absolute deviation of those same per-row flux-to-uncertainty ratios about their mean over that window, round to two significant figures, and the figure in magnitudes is 2.8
